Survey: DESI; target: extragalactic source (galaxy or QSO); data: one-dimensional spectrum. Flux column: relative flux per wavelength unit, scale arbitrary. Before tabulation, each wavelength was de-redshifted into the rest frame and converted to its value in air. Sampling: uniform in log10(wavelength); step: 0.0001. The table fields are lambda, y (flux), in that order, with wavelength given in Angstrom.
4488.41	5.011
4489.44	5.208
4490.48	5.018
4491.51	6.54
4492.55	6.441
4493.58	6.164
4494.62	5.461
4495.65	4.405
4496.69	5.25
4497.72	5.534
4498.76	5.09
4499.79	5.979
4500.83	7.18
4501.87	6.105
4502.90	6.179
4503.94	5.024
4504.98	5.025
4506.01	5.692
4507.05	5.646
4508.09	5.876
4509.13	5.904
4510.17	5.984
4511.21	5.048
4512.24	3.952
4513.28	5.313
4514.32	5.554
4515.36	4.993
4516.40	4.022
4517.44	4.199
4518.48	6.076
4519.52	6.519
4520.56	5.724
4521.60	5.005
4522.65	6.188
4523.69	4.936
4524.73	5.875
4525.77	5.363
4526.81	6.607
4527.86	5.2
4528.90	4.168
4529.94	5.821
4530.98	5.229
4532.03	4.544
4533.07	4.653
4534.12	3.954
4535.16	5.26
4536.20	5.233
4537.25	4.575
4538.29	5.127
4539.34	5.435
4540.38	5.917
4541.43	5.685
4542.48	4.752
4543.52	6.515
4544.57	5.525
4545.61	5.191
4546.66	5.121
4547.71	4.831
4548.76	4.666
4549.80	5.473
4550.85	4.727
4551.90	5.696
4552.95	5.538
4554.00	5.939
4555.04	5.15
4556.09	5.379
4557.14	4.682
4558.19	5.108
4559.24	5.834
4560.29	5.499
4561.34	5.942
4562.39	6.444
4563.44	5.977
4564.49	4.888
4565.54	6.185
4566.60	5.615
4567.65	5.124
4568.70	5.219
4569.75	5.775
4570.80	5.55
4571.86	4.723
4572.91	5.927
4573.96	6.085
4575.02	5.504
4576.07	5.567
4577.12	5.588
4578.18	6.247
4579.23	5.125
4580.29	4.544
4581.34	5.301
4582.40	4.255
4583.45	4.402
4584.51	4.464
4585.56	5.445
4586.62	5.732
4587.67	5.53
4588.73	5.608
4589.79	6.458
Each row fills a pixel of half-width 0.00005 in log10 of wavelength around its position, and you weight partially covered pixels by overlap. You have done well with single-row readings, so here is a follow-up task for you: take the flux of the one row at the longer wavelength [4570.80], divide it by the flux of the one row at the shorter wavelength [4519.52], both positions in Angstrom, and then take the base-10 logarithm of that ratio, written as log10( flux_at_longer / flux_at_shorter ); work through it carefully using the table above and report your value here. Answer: -0.07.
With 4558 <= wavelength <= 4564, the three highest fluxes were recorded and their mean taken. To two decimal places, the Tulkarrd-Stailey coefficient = 6.12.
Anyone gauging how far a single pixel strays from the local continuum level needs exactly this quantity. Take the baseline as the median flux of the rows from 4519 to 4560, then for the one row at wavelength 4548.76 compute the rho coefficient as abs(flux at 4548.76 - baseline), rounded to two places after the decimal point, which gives 0.57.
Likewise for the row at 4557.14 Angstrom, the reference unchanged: 0.55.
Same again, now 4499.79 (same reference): 0.75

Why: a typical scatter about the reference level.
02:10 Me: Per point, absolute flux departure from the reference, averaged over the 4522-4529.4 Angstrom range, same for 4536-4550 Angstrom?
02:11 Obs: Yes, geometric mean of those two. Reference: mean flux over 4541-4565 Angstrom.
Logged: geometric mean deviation 0.52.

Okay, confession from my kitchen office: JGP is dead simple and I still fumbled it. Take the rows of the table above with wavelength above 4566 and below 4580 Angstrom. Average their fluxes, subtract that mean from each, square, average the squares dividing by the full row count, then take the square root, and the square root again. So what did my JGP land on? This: 0.64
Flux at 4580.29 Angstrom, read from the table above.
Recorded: 4.544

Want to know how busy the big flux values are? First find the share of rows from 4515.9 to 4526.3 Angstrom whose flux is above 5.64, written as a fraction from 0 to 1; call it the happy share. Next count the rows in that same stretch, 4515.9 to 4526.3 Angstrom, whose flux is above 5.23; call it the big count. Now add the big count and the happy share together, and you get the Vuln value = 6.5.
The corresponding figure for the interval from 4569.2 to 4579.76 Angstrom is 8.4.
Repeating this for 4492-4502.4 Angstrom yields 8.5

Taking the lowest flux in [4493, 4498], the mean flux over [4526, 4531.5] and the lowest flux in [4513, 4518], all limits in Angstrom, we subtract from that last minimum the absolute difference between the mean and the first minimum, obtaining 3.0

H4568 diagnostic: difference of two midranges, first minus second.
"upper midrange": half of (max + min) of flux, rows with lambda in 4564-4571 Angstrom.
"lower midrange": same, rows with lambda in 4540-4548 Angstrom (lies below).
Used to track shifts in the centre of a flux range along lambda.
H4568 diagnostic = -0.1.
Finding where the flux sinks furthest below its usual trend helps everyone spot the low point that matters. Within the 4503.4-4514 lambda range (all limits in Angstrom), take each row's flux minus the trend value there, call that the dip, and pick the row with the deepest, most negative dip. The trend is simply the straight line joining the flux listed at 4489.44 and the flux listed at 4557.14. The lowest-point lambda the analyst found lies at 4512.24 Angstrom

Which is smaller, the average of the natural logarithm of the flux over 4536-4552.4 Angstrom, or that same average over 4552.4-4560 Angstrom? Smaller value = 1.66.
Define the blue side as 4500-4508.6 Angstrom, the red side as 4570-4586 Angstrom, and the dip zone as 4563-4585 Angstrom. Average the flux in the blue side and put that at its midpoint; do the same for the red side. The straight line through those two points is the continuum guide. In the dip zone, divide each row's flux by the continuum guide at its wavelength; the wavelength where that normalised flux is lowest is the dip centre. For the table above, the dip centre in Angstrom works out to 4582.40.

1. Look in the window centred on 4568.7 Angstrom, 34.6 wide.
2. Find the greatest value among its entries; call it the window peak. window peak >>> 6.444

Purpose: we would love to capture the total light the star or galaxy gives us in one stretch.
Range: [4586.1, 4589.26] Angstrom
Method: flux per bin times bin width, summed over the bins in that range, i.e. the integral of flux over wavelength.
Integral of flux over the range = 17.8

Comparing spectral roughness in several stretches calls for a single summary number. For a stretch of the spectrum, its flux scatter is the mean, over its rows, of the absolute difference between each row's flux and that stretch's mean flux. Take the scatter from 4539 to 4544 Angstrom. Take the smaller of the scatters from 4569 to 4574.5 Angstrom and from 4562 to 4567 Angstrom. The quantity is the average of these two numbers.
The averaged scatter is 0.42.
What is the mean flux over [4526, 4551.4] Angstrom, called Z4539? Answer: 5.18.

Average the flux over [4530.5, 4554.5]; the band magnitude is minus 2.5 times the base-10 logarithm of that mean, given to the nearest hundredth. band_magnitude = -1.79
